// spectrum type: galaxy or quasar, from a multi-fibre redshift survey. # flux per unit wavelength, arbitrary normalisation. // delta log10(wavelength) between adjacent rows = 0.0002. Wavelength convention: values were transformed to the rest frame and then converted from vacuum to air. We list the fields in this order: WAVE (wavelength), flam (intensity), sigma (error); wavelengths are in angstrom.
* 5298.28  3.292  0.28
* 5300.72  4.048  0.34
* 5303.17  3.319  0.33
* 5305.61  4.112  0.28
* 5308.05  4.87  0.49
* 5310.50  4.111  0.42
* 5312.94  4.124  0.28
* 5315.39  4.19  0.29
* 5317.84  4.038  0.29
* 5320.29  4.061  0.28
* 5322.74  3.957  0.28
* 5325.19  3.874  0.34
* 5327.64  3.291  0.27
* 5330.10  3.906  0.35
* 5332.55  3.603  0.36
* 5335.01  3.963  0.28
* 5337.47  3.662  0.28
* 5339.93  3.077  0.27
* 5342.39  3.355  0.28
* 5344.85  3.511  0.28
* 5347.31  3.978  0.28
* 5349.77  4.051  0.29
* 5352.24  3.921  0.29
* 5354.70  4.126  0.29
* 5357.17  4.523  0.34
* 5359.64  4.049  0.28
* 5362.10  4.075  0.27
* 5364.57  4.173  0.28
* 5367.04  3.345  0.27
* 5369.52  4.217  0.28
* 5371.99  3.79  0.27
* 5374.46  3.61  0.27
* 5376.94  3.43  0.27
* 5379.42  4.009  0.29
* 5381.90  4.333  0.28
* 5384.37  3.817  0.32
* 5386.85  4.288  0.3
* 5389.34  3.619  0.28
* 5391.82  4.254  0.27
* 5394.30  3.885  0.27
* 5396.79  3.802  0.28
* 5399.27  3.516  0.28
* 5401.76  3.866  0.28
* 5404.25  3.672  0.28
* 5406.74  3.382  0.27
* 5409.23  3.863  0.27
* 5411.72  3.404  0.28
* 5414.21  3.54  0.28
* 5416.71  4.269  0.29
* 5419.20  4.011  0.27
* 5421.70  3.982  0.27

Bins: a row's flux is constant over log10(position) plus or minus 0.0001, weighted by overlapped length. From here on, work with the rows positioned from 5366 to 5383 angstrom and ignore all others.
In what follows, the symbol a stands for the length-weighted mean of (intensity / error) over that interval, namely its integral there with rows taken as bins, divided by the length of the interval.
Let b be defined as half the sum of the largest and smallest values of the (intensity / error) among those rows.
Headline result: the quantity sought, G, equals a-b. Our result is -0.10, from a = 13.8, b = 13.9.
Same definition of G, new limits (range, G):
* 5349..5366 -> 0.00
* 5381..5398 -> 0.18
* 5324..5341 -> -0.17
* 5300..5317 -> 0.01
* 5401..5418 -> -0.12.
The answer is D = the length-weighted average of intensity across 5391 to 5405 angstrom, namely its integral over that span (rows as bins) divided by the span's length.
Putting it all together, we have 3.83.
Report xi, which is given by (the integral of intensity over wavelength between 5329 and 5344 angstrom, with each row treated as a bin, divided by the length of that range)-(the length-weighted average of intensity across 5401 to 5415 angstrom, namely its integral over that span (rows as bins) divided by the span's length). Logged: -0.03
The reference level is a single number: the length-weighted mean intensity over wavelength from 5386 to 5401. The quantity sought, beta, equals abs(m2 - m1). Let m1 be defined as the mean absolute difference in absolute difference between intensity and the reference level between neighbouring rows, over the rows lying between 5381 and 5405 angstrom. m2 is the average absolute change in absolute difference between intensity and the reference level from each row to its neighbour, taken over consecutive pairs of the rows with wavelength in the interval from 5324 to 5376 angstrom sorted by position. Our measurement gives 0.014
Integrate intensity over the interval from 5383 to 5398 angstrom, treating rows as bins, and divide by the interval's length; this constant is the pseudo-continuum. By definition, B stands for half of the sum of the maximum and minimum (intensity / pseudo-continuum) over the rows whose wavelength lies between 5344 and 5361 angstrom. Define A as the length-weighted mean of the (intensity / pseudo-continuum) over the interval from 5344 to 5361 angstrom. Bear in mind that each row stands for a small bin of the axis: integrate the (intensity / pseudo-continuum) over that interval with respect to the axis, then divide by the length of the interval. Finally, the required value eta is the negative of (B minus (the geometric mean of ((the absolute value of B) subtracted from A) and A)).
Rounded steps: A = 1.022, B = 1.02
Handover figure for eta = -0.95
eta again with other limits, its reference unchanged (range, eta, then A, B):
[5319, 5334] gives -0.77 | 0.959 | 0.93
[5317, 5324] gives -0.97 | 1.018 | 1.02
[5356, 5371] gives -0.82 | 1.028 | 1.00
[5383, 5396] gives -0.93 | 1.006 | 1.00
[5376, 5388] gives -0.82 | 1.010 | 0.98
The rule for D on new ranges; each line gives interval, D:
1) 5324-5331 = 3.68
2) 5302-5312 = 4.11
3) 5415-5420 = 4.10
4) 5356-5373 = 4.03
